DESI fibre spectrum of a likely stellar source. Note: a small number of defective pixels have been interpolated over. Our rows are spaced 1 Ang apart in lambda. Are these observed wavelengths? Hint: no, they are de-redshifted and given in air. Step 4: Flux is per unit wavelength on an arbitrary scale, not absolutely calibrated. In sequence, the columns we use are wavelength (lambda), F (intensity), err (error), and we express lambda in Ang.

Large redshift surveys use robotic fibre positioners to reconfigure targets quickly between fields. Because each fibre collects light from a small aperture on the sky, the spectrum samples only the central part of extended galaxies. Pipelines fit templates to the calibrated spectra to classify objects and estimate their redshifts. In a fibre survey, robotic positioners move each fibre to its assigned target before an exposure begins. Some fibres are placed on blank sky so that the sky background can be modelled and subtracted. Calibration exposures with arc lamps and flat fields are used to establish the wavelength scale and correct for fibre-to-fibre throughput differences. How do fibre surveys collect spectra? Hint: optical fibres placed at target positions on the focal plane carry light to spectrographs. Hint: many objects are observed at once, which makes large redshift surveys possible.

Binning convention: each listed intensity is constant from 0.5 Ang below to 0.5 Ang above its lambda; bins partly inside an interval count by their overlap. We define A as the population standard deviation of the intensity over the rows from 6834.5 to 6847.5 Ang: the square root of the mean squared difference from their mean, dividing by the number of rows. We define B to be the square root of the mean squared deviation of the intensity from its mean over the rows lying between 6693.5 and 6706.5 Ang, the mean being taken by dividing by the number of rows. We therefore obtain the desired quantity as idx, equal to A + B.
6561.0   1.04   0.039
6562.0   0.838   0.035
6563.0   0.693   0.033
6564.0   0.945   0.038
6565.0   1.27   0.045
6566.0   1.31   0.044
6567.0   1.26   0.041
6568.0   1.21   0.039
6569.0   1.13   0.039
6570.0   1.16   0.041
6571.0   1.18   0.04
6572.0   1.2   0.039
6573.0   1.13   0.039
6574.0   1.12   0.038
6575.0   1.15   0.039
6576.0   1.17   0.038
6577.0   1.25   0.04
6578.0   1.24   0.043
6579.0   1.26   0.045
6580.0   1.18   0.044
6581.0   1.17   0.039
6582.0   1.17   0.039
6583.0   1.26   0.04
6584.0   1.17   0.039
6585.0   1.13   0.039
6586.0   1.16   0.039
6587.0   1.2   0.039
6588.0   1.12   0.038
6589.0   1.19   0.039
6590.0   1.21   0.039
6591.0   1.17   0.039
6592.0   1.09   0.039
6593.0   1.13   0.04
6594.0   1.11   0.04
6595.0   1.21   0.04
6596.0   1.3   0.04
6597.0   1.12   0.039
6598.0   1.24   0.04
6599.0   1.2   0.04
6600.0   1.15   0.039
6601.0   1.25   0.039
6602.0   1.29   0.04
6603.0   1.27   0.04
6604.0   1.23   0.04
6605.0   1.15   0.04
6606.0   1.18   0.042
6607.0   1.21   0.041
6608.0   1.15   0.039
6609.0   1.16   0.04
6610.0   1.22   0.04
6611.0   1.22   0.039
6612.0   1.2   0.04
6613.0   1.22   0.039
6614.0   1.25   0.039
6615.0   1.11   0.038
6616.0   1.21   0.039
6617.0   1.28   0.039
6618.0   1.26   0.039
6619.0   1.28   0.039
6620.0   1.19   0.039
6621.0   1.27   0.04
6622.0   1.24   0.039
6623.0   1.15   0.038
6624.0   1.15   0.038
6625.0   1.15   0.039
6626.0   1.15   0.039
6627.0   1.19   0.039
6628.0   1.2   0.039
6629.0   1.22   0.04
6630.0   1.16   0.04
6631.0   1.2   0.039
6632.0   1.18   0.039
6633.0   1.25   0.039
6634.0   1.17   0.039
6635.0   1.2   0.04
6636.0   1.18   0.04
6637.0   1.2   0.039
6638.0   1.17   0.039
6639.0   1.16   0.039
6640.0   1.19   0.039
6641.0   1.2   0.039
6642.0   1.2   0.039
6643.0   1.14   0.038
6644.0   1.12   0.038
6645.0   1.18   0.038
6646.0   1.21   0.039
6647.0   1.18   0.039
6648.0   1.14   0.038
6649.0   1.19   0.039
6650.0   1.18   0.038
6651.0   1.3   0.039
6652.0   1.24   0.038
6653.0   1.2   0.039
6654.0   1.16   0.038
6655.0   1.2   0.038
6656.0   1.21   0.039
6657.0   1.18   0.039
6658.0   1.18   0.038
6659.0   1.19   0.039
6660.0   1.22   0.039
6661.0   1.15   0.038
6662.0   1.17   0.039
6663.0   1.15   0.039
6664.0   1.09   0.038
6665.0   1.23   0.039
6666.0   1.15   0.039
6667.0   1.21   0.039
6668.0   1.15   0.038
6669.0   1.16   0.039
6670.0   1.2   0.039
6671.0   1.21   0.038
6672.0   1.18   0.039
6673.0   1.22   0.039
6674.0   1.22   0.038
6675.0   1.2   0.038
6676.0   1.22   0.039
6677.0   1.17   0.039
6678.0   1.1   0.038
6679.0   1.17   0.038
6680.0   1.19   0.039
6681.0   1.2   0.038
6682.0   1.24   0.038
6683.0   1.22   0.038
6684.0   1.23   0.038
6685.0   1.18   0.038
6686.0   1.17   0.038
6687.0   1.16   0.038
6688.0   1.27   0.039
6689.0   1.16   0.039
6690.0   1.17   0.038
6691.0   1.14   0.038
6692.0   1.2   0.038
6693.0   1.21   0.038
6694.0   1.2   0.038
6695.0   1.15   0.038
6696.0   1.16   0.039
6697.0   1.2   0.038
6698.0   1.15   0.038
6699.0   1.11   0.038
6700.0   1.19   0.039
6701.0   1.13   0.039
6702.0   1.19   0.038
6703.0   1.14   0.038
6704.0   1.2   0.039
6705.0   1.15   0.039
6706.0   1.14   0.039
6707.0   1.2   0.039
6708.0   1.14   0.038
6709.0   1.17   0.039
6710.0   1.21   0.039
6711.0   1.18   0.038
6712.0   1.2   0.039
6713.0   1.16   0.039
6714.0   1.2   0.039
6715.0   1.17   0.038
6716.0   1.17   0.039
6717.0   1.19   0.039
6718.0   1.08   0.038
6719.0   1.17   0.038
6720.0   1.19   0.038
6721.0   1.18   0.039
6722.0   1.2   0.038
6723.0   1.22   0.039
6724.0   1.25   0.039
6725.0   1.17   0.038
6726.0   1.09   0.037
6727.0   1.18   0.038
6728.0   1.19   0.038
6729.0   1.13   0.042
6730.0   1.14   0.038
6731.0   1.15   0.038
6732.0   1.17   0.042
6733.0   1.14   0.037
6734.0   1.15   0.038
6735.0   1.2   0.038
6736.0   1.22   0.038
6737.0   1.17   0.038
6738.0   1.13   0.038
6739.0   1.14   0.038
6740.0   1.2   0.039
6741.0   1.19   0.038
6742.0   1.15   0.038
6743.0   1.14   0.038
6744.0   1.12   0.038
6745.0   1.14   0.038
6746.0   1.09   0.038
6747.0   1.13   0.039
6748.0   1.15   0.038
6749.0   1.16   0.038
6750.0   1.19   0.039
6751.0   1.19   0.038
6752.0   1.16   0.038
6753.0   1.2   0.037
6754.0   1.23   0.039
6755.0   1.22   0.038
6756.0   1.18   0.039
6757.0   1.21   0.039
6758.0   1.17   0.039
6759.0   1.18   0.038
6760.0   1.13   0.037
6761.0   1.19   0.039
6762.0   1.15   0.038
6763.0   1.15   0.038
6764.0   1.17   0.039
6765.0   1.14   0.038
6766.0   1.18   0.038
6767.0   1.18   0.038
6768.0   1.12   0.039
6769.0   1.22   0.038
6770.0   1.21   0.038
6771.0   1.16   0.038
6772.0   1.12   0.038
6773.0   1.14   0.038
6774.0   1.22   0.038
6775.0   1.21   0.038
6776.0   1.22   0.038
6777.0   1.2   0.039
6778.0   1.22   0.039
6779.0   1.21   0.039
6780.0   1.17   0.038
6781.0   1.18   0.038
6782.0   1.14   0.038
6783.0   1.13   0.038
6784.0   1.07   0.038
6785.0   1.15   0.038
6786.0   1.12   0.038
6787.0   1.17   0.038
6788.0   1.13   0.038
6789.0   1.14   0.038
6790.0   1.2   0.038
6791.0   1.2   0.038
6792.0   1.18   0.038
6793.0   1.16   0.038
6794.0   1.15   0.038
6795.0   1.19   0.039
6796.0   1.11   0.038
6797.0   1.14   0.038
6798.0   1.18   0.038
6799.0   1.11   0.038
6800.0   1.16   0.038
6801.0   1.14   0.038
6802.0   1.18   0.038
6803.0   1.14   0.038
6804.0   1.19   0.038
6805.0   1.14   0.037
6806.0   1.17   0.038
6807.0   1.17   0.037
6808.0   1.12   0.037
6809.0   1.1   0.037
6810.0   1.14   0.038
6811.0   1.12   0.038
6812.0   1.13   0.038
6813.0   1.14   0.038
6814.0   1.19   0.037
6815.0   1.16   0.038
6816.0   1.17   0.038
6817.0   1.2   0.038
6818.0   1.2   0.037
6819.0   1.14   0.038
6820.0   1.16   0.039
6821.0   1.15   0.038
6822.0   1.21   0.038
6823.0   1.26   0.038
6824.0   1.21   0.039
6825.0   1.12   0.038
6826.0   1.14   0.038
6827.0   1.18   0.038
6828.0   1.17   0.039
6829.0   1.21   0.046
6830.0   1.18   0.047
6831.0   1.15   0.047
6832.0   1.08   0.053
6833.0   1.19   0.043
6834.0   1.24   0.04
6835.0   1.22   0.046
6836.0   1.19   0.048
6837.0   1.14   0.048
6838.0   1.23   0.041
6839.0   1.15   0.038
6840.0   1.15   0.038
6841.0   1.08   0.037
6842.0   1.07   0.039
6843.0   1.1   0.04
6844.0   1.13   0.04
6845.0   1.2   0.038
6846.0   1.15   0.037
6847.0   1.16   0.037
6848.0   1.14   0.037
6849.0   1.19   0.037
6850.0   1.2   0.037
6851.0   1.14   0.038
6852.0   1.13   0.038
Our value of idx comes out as 0.077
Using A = 0.048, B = 0.029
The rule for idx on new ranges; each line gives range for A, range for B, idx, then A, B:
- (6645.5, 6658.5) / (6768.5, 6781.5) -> 0.070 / 0.038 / 0.032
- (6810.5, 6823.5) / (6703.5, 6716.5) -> 0.061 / 0.038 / 0.023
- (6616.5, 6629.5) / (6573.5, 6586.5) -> 0.097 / 0.050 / 0.047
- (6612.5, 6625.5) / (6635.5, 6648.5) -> 0.082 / 0.055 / 0.026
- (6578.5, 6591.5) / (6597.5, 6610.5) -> 0.086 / 0.040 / 0.046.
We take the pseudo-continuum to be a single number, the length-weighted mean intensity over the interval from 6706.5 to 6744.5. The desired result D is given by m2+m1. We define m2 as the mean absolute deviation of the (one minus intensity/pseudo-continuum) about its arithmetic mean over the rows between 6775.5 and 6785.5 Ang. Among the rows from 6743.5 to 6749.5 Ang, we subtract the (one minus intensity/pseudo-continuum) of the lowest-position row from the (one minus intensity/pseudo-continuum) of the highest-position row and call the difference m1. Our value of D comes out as 0.00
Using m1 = -0.034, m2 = 0.032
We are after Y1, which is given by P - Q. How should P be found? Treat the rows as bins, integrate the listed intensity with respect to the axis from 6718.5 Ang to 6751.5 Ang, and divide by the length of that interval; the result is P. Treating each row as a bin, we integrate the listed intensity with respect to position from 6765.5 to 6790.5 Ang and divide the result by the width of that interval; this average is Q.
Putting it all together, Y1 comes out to 0.00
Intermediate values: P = 1.16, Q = 1.17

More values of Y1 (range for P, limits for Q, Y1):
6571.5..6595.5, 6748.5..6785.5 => 0.00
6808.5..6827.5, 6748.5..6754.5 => -0.02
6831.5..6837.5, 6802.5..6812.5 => 0.03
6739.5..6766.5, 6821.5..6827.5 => -0.02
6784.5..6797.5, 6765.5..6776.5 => -0.02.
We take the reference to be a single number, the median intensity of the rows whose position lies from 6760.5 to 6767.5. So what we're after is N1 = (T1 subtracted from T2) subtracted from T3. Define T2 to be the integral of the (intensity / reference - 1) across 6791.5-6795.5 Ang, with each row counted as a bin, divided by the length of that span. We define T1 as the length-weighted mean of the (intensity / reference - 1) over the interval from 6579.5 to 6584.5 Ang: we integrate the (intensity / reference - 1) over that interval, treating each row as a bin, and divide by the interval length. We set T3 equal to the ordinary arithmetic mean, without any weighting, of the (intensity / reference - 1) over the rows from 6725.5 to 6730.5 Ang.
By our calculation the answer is -0.003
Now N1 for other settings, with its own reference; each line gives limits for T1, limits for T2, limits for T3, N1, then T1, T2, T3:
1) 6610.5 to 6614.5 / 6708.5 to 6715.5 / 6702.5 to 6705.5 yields 0.027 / 0.04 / 0.012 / -0.006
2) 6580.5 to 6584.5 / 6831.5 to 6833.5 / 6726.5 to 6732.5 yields 0.041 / 0.02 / -0.030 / -0.009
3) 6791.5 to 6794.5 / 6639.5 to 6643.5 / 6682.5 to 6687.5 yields 0.002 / -0.01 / 0.011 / 0.019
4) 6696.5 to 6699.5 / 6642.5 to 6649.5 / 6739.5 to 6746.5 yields -0.030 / -0.01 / -0.004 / -0.020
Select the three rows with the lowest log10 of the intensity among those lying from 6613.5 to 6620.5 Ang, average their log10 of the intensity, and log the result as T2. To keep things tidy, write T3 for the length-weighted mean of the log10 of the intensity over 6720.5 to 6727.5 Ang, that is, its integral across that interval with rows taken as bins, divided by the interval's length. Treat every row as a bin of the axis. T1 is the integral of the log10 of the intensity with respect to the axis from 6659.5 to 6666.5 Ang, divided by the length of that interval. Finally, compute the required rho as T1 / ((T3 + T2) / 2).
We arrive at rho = 0.9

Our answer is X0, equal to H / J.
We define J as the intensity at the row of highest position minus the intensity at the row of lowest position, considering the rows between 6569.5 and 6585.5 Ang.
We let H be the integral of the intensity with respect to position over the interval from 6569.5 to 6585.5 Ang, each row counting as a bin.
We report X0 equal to -631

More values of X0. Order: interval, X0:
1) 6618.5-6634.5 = -174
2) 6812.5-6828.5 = 627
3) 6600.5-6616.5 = -483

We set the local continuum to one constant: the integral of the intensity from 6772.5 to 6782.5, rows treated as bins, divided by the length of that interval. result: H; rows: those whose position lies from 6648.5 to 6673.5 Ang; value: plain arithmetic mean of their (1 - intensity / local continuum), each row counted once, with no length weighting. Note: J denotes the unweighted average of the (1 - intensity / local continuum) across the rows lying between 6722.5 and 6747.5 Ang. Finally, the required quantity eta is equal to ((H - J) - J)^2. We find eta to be 0.0025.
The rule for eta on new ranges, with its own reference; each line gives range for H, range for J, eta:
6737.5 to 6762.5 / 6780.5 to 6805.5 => 0.0020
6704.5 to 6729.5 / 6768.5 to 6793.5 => 0.0004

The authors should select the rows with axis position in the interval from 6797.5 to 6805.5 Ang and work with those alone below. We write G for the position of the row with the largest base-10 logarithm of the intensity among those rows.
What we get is 6804.0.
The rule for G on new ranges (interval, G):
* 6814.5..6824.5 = 6823.0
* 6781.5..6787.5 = 6787.0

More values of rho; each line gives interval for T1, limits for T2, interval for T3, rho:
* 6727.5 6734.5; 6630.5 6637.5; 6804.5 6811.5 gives 1.0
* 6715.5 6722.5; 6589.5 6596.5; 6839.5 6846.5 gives 1.4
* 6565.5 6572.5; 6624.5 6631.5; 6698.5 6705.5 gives 1.3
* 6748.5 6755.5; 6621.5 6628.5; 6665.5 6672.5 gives 1.2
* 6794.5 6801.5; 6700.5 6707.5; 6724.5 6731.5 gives 1.0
